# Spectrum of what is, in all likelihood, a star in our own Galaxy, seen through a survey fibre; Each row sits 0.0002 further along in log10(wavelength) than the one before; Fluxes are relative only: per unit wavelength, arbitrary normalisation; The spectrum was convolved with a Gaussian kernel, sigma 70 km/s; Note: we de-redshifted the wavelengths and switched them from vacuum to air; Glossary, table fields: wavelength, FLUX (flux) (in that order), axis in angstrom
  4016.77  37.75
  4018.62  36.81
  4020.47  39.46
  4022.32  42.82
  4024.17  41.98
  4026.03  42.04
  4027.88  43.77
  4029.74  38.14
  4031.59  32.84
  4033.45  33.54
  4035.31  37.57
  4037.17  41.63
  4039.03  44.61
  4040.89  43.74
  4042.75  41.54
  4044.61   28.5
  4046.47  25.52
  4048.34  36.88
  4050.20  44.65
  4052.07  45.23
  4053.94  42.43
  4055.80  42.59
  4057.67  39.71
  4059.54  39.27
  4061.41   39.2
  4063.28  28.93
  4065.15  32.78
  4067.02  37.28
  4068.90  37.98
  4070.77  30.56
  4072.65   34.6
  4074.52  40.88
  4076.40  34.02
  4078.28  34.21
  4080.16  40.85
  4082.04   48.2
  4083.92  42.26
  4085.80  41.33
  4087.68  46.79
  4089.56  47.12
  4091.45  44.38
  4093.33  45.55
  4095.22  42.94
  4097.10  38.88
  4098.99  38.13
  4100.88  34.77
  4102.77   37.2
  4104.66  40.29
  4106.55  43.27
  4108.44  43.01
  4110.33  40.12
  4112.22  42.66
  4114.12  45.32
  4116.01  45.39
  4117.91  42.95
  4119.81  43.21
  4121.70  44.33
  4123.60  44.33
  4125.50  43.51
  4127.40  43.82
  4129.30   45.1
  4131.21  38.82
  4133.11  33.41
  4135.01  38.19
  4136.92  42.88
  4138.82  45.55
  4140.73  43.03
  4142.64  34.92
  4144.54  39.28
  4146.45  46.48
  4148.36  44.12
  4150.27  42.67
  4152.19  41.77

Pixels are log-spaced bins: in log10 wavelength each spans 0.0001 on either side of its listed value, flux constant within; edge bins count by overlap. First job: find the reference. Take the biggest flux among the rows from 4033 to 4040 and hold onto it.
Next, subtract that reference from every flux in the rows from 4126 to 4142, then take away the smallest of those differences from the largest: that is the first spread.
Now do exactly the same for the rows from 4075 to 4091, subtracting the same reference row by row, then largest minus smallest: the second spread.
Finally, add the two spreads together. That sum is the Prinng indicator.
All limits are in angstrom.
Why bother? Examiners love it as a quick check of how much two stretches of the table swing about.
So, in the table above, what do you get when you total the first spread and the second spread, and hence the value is 26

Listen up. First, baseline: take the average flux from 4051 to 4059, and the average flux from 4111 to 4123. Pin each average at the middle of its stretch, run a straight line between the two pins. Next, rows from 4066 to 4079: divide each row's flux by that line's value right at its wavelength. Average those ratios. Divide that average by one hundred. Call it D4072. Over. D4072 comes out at 0.0083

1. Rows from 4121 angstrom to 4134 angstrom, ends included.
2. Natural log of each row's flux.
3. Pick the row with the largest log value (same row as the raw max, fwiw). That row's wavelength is 4129.30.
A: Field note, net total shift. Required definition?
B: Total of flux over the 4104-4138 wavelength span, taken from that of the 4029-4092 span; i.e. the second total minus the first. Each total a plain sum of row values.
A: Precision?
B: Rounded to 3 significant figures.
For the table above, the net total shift 559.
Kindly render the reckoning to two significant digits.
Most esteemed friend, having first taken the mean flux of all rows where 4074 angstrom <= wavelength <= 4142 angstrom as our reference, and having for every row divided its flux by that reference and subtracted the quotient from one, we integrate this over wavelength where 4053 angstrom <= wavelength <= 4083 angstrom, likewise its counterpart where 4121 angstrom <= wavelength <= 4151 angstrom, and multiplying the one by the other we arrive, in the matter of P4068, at -0.11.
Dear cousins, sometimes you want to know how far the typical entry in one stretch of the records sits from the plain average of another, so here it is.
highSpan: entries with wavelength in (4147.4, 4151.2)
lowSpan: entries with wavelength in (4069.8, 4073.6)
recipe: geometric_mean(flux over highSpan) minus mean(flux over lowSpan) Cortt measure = 11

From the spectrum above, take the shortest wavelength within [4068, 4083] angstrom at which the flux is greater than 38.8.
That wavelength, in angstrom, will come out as 4074.52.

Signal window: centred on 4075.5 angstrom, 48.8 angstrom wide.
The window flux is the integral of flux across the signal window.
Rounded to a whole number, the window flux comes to 1945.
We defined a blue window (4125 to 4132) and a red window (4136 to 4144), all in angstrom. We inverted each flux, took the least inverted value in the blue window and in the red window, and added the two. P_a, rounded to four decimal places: 0.0441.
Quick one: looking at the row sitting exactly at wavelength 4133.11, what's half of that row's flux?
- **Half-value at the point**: 17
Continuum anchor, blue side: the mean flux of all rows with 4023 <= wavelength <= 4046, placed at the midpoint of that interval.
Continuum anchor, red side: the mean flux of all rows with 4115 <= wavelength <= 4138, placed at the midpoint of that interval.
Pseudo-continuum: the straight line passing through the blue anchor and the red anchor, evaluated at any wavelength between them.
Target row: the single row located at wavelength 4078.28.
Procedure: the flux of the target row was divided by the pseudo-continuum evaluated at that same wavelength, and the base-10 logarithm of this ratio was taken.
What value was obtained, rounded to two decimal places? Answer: -0.07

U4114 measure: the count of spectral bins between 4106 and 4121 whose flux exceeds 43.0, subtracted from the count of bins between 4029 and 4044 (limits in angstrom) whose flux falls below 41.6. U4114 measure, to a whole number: 0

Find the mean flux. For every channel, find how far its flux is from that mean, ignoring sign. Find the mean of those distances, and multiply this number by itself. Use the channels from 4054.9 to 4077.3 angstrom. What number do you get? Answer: 12.9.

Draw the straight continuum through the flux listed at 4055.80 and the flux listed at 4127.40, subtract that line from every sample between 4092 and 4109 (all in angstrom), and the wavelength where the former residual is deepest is 4100.88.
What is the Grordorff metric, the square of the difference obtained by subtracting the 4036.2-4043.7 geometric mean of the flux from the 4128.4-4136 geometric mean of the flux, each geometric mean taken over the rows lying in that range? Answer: 18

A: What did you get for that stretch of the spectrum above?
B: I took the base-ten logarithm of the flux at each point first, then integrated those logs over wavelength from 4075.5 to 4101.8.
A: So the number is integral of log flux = 42.5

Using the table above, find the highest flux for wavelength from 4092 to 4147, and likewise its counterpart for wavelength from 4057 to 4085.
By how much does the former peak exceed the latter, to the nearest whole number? -2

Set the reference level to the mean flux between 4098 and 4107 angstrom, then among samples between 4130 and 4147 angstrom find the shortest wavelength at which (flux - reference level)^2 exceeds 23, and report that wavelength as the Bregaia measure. 4133.11 angstrom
